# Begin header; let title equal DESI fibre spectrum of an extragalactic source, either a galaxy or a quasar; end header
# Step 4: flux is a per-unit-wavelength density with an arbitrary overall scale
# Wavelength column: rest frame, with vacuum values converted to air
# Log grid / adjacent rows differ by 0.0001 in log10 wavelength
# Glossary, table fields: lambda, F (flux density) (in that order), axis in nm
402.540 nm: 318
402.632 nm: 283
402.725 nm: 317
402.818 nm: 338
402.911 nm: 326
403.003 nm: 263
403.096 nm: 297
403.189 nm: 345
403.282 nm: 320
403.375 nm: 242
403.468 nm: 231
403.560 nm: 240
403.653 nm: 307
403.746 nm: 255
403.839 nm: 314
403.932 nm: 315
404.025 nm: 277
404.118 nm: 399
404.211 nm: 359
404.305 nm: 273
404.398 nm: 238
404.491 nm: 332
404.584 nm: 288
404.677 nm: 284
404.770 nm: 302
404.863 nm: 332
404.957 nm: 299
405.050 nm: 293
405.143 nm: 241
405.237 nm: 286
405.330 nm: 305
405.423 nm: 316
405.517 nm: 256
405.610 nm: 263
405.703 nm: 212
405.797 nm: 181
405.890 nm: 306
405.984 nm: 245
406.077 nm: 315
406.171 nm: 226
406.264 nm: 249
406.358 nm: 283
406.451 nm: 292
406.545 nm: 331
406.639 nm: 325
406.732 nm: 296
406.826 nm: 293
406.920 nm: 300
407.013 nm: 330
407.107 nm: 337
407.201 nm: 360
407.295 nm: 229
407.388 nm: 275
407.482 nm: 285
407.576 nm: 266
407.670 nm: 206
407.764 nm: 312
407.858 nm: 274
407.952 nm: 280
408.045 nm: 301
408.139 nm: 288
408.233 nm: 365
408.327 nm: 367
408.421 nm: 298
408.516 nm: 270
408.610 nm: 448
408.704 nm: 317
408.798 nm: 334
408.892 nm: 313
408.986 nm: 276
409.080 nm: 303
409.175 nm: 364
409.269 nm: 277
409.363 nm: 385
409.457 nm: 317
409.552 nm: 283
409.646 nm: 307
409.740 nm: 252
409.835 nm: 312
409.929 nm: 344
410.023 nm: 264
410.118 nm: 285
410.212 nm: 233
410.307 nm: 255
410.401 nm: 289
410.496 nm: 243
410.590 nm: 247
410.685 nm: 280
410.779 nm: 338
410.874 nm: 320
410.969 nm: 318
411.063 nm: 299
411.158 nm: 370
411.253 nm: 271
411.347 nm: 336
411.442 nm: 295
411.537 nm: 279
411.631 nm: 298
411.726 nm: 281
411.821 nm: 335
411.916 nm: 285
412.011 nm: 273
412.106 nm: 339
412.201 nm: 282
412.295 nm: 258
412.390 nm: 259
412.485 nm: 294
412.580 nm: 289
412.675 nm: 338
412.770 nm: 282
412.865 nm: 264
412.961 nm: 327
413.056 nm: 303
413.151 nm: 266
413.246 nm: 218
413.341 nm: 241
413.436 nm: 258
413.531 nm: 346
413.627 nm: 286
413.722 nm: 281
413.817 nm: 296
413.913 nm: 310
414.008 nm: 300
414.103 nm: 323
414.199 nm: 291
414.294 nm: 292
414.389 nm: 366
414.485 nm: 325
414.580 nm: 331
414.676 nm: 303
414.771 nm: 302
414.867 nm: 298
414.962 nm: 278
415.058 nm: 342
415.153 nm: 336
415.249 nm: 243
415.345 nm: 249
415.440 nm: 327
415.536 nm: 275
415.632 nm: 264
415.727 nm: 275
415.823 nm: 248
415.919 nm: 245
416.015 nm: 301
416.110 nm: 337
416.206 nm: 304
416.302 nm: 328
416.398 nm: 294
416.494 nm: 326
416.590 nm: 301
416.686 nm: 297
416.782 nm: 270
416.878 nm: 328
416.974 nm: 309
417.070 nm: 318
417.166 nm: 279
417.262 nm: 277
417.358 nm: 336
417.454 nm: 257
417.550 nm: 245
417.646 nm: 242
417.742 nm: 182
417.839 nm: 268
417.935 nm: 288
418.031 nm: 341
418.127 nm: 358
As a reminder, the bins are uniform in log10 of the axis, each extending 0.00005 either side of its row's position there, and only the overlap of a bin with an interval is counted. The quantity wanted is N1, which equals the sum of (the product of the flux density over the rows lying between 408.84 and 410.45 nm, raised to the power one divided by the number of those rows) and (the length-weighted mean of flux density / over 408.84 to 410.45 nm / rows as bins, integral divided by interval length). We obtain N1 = 593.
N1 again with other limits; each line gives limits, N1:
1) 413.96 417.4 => 599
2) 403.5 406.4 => 563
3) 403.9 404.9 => 615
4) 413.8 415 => 618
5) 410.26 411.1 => 574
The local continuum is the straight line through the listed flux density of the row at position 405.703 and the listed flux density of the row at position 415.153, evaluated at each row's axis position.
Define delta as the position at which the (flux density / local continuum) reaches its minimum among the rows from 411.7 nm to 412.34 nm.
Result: 412.295 nm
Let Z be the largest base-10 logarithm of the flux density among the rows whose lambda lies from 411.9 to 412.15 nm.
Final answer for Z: 2.53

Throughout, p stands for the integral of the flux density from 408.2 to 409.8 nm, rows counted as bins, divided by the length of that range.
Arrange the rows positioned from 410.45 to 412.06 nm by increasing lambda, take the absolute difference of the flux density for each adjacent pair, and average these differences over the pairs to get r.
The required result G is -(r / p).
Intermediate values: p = 321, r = 36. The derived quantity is -0.11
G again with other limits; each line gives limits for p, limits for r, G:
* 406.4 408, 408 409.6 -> -0.20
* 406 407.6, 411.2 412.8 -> -0.12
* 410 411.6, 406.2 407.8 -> -0.12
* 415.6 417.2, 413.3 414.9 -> -0.09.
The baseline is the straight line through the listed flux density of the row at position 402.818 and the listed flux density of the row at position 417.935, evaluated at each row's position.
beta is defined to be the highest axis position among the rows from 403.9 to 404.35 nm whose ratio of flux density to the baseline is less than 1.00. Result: 404.305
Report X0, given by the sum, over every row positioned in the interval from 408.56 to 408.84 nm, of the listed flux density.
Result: 1099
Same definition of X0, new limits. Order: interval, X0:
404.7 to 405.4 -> 2058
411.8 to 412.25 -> 1514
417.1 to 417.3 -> 556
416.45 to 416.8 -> 1194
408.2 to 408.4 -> 732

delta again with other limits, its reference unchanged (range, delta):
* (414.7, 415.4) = 415.249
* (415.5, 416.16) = 415.919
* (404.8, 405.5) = 405.143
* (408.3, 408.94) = 408.516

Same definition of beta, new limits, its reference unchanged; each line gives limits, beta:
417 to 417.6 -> 417.550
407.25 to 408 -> 407.952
